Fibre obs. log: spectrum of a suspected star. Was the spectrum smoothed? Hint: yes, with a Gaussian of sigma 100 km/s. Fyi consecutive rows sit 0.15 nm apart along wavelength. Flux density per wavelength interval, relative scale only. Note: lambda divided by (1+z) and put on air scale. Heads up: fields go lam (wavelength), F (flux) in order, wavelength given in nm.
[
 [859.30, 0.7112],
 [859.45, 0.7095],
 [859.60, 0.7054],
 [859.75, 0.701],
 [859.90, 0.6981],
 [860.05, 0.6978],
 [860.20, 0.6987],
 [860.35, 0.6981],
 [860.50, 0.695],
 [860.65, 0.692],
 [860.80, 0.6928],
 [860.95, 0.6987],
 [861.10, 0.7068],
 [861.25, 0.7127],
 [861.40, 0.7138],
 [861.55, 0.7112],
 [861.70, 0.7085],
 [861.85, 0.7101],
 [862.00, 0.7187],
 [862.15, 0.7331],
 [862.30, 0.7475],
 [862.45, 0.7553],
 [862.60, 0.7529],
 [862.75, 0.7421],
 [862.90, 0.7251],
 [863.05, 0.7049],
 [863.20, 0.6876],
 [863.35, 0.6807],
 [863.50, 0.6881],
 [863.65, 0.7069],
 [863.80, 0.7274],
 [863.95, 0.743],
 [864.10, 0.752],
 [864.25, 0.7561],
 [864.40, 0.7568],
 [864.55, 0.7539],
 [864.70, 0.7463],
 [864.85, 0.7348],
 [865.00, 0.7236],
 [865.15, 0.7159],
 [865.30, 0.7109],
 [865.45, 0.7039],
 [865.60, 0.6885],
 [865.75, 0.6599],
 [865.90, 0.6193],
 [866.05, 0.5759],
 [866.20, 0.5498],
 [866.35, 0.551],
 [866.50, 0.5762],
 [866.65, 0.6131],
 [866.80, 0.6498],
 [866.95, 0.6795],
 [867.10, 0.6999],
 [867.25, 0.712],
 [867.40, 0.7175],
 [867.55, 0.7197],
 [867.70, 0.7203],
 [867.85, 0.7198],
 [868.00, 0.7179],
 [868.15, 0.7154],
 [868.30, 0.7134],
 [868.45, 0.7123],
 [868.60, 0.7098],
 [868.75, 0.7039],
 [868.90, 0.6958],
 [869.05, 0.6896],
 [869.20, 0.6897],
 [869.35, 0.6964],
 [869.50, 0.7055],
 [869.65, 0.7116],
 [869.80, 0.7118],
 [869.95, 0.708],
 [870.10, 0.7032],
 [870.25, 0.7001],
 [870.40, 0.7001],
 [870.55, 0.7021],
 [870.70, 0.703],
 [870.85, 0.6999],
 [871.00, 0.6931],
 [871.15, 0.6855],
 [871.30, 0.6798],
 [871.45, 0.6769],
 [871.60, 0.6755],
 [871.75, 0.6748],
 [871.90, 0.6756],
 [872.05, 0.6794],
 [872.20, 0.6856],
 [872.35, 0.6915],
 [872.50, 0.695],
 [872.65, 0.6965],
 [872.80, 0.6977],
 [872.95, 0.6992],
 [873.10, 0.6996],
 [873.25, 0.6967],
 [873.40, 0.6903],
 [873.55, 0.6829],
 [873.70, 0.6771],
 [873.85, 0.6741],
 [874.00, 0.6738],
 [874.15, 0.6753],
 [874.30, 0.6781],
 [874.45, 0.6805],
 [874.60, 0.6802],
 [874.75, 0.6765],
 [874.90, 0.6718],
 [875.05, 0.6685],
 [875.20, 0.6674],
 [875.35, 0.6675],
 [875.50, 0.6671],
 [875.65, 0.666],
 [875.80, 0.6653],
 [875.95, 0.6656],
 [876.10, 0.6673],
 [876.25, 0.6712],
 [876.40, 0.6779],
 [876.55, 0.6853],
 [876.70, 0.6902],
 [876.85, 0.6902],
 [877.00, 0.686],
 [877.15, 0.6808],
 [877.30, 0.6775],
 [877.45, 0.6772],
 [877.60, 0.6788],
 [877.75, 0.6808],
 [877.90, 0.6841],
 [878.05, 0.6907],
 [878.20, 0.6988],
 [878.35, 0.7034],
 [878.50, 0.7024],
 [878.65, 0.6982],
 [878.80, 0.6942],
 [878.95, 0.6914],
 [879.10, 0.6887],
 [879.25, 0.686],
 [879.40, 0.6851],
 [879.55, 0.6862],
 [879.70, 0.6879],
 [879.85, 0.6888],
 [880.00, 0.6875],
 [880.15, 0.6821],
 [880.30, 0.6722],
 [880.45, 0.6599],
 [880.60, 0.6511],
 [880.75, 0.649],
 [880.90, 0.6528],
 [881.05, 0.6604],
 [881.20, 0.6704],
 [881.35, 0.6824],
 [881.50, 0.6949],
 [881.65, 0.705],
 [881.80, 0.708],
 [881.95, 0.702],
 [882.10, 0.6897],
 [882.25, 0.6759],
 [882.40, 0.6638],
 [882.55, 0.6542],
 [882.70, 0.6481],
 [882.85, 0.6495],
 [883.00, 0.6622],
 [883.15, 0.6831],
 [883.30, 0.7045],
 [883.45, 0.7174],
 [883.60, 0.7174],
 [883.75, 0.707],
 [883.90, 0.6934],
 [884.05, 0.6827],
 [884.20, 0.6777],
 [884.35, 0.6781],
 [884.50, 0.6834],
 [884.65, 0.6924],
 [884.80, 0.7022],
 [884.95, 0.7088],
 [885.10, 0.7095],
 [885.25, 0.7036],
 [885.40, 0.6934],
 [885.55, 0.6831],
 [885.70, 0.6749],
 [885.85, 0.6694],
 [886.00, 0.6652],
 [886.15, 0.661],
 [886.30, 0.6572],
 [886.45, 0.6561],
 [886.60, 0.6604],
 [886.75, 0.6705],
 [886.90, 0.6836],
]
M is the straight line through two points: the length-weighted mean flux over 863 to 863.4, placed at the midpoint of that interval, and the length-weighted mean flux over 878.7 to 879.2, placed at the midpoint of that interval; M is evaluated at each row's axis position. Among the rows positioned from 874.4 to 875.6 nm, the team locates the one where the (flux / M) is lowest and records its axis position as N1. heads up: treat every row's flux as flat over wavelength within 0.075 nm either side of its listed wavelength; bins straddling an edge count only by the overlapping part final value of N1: 875.50 nm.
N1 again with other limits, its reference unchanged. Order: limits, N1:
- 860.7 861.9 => 860.80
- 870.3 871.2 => 871.15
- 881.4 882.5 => 882.40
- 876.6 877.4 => 877.30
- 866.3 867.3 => 866.35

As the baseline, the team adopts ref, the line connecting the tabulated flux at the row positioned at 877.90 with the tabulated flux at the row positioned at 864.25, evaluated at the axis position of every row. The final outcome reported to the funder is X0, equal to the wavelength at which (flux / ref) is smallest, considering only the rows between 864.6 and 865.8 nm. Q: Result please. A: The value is 865.75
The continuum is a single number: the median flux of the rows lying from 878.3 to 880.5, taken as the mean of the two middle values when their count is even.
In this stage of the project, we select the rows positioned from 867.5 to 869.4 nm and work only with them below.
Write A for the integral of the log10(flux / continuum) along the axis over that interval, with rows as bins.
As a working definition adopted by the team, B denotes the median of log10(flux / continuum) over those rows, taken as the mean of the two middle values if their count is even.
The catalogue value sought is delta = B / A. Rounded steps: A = 0.024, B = 0.015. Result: 0.64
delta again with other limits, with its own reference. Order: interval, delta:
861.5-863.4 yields 0.48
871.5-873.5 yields 2.14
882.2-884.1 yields 0.40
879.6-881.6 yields 0.52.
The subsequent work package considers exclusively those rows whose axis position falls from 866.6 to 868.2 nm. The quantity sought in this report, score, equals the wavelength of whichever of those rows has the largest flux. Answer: 867.70 nm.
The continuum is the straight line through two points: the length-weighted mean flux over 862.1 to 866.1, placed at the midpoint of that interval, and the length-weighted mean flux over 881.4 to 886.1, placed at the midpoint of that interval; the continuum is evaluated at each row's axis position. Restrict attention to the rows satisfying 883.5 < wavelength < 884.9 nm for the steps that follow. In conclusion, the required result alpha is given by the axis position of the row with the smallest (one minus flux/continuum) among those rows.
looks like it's 883.60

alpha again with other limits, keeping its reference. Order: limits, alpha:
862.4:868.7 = 864.40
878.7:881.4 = 878.80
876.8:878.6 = 878.35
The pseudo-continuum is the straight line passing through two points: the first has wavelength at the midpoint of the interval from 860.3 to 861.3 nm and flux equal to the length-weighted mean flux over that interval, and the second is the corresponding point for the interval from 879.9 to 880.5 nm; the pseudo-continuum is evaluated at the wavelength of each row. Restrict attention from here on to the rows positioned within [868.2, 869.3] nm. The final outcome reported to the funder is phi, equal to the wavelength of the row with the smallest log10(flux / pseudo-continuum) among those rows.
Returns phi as 869.05 nm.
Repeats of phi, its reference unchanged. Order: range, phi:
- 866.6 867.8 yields 866.65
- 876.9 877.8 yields 877.45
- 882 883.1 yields 882.70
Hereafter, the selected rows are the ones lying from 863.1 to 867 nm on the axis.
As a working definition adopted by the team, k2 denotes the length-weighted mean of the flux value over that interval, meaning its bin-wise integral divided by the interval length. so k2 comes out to 0.683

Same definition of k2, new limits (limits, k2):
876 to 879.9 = 0.686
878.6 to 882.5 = 0.681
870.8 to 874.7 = 0.685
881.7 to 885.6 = 0.688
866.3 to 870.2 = 0.691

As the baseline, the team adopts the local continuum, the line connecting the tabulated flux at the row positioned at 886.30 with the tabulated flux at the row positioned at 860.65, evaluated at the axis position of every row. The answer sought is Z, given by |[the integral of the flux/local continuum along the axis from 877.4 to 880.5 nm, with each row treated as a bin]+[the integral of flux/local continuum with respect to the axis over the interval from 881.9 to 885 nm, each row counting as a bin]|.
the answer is 6.41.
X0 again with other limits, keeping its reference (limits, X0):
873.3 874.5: 873.85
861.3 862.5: 861.70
